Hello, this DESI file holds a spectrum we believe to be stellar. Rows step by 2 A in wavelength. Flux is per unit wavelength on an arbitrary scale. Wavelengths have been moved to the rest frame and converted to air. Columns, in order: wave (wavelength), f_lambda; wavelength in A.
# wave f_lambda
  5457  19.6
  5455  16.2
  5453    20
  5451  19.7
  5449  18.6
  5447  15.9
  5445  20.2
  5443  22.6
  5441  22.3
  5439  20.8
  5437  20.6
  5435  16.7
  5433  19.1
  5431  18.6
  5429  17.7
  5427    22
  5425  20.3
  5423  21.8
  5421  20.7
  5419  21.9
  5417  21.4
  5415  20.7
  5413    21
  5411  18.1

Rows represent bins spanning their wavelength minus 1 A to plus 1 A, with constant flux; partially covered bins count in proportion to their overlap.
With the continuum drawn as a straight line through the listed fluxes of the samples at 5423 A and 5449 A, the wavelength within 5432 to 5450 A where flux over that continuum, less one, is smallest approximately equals 5435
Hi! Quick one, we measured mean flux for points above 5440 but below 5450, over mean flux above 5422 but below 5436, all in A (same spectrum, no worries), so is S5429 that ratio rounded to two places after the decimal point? 1.02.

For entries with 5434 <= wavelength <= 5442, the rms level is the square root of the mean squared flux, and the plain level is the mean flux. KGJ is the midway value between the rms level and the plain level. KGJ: 20.2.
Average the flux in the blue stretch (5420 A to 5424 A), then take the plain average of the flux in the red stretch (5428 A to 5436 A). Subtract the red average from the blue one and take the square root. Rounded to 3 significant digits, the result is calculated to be 1.80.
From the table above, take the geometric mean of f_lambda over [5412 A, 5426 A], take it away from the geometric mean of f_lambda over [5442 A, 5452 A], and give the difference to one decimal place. -1.8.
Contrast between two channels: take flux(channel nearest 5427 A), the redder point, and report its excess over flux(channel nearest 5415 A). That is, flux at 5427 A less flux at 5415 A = 1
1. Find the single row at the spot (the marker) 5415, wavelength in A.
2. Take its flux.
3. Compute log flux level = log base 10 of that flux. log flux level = 1.32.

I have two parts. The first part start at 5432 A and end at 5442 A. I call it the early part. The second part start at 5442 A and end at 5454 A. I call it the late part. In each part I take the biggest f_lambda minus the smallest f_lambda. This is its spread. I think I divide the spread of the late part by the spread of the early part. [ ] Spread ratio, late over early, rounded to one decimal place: 1.2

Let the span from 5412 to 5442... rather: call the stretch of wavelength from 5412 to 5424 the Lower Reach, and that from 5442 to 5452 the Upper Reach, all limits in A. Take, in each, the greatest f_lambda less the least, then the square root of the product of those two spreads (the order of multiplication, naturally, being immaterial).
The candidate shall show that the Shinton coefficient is 2.84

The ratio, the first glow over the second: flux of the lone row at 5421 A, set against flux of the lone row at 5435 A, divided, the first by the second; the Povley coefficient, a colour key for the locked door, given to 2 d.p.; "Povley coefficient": 1.24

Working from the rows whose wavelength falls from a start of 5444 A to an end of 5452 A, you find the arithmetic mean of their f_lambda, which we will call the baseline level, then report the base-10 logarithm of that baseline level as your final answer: 1.270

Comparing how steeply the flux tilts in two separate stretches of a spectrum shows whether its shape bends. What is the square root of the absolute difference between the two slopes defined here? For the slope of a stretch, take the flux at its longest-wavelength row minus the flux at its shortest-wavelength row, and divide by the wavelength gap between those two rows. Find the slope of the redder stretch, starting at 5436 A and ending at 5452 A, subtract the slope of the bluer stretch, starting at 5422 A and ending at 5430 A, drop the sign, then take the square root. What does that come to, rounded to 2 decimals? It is 0.79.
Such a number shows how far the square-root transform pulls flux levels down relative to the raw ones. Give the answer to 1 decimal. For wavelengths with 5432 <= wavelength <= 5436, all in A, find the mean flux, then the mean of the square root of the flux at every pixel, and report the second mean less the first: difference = -13.7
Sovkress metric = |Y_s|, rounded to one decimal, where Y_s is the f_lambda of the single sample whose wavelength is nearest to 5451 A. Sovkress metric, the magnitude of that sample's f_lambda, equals 19.7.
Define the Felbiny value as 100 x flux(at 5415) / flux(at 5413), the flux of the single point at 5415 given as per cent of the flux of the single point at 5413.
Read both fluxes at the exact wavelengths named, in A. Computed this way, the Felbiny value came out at 99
